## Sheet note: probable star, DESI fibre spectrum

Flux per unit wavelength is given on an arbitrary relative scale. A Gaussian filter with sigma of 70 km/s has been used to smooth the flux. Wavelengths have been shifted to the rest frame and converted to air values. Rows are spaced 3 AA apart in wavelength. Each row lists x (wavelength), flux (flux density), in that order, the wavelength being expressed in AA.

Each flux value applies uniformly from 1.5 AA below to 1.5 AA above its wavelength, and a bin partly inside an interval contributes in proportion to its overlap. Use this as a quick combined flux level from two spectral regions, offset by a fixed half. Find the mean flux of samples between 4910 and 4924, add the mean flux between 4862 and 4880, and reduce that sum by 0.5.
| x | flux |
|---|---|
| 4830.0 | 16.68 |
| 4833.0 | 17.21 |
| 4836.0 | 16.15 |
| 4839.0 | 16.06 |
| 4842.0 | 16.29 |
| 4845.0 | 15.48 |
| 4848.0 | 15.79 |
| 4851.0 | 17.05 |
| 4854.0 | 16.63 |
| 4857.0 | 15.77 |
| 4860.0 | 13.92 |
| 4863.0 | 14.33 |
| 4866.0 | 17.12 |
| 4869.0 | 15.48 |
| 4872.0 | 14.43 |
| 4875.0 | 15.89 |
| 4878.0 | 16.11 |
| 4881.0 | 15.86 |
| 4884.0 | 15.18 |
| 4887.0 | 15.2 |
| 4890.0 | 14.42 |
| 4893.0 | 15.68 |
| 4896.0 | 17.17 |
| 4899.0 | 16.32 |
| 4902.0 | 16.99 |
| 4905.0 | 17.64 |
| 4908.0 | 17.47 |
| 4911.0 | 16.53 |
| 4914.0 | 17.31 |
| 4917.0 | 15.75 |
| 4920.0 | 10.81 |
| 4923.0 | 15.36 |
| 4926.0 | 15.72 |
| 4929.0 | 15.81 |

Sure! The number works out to 30.2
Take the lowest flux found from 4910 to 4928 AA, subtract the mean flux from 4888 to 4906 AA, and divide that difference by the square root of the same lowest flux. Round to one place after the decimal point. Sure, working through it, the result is -1.7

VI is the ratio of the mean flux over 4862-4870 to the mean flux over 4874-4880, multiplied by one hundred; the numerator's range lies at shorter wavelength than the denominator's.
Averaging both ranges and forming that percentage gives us 98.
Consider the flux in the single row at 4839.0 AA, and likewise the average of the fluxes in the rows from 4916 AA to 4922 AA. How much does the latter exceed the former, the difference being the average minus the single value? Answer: -2.8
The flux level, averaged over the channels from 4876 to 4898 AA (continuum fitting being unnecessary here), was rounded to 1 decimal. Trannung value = 15.7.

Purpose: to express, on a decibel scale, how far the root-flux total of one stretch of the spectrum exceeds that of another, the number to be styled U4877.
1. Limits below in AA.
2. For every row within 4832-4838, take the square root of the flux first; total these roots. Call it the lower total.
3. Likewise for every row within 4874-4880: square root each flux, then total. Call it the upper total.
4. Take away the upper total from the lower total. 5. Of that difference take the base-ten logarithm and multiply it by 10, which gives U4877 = -7.8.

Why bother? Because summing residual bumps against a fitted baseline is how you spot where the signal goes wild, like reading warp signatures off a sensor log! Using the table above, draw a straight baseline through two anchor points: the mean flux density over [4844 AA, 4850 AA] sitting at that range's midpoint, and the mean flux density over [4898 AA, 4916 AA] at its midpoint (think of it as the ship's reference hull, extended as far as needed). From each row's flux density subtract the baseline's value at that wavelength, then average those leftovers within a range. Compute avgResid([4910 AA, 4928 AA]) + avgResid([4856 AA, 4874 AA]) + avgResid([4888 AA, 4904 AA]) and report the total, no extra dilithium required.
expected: -4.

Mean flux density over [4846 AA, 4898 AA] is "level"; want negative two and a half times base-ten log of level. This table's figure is -2.99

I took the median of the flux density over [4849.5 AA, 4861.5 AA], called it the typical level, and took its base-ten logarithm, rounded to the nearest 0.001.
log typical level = 1.210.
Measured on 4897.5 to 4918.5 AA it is 1.230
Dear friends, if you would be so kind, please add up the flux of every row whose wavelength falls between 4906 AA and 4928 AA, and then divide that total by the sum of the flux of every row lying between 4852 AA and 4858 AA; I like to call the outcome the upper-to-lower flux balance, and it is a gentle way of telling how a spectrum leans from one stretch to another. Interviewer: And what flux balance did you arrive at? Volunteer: 3.4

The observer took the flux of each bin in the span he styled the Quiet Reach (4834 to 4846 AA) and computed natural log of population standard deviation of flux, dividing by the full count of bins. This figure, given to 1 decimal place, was -1.2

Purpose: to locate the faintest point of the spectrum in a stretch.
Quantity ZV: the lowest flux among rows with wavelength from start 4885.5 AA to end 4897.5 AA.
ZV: 14.42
